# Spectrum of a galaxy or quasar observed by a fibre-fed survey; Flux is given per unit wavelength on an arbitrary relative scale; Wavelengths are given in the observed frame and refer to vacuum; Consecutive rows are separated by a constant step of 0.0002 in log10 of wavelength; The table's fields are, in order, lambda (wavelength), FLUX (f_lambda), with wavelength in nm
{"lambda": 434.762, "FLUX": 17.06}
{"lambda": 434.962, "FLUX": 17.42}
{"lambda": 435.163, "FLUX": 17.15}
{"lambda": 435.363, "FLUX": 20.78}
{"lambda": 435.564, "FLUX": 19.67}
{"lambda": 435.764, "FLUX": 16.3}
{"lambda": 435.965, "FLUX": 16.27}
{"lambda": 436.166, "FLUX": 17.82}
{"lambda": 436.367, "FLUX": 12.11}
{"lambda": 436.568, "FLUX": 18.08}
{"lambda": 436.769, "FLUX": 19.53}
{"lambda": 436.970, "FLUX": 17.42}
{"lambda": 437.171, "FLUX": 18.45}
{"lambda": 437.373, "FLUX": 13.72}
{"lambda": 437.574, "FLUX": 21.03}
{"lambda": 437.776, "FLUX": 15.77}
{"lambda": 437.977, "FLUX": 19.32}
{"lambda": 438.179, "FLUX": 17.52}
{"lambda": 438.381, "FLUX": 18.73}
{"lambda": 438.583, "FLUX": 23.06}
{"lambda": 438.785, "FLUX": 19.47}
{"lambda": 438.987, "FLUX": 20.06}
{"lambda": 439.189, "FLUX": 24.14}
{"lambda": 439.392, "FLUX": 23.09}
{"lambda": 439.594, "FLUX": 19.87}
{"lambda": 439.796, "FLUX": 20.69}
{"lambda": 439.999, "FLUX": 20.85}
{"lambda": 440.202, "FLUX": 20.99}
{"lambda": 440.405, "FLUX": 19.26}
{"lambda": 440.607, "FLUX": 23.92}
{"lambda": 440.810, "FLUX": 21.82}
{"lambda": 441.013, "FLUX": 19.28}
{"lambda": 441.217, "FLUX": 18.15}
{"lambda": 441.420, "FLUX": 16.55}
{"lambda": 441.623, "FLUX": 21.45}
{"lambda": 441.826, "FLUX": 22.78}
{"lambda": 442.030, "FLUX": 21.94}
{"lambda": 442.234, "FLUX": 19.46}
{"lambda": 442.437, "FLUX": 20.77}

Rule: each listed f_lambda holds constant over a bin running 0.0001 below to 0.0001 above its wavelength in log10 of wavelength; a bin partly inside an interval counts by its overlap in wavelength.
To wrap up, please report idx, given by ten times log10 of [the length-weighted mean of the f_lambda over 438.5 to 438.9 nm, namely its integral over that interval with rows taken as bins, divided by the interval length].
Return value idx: 13.3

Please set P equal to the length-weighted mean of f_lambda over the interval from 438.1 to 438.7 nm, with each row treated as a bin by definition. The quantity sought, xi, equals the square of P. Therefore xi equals 394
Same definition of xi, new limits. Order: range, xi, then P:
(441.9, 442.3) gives 437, 20.9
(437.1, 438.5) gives 318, 17.8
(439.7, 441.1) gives 441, 21.0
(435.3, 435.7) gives 393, 19.8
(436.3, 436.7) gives 246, 15.7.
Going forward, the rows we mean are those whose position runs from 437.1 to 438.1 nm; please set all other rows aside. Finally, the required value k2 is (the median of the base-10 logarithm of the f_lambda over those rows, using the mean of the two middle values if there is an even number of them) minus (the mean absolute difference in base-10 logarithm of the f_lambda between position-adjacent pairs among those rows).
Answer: 1.13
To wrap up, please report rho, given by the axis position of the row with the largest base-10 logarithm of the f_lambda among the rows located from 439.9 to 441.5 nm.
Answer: 440.607 nm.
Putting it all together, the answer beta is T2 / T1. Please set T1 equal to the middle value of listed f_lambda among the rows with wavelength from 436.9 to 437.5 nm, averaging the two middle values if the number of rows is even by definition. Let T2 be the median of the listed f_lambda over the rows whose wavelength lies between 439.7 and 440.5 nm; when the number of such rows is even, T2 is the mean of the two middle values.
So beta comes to 1.2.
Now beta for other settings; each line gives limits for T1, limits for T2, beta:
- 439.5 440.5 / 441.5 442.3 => 1.0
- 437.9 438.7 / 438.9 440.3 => 1.1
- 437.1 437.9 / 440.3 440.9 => 1.3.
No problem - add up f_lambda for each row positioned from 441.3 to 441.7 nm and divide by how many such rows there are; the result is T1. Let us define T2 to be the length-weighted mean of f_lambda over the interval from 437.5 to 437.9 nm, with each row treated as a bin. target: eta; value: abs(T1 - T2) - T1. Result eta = -18.3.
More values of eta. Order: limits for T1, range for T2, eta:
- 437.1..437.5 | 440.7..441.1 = -11.5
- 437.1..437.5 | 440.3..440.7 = -10.6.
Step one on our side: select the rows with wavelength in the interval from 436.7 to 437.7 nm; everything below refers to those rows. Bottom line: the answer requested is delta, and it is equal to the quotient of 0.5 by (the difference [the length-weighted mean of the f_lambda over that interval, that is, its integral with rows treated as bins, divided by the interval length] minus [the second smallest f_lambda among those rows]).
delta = 0.992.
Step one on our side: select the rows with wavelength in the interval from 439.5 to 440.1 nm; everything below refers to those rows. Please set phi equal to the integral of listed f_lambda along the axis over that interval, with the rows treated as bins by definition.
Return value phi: 12.3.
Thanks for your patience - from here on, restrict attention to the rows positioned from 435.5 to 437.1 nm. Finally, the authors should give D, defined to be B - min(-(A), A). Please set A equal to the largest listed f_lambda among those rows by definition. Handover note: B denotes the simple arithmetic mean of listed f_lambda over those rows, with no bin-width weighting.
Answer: 36.8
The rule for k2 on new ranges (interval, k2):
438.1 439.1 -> 1.24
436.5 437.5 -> 1.20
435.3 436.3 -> 1.21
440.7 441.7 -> 1.23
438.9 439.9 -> 1.27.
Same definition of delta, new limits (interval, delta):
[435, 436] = 0.277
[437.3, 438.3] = 0.272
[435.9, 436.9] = 0.943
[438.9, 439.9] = 0.327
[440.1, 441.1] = 0.277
